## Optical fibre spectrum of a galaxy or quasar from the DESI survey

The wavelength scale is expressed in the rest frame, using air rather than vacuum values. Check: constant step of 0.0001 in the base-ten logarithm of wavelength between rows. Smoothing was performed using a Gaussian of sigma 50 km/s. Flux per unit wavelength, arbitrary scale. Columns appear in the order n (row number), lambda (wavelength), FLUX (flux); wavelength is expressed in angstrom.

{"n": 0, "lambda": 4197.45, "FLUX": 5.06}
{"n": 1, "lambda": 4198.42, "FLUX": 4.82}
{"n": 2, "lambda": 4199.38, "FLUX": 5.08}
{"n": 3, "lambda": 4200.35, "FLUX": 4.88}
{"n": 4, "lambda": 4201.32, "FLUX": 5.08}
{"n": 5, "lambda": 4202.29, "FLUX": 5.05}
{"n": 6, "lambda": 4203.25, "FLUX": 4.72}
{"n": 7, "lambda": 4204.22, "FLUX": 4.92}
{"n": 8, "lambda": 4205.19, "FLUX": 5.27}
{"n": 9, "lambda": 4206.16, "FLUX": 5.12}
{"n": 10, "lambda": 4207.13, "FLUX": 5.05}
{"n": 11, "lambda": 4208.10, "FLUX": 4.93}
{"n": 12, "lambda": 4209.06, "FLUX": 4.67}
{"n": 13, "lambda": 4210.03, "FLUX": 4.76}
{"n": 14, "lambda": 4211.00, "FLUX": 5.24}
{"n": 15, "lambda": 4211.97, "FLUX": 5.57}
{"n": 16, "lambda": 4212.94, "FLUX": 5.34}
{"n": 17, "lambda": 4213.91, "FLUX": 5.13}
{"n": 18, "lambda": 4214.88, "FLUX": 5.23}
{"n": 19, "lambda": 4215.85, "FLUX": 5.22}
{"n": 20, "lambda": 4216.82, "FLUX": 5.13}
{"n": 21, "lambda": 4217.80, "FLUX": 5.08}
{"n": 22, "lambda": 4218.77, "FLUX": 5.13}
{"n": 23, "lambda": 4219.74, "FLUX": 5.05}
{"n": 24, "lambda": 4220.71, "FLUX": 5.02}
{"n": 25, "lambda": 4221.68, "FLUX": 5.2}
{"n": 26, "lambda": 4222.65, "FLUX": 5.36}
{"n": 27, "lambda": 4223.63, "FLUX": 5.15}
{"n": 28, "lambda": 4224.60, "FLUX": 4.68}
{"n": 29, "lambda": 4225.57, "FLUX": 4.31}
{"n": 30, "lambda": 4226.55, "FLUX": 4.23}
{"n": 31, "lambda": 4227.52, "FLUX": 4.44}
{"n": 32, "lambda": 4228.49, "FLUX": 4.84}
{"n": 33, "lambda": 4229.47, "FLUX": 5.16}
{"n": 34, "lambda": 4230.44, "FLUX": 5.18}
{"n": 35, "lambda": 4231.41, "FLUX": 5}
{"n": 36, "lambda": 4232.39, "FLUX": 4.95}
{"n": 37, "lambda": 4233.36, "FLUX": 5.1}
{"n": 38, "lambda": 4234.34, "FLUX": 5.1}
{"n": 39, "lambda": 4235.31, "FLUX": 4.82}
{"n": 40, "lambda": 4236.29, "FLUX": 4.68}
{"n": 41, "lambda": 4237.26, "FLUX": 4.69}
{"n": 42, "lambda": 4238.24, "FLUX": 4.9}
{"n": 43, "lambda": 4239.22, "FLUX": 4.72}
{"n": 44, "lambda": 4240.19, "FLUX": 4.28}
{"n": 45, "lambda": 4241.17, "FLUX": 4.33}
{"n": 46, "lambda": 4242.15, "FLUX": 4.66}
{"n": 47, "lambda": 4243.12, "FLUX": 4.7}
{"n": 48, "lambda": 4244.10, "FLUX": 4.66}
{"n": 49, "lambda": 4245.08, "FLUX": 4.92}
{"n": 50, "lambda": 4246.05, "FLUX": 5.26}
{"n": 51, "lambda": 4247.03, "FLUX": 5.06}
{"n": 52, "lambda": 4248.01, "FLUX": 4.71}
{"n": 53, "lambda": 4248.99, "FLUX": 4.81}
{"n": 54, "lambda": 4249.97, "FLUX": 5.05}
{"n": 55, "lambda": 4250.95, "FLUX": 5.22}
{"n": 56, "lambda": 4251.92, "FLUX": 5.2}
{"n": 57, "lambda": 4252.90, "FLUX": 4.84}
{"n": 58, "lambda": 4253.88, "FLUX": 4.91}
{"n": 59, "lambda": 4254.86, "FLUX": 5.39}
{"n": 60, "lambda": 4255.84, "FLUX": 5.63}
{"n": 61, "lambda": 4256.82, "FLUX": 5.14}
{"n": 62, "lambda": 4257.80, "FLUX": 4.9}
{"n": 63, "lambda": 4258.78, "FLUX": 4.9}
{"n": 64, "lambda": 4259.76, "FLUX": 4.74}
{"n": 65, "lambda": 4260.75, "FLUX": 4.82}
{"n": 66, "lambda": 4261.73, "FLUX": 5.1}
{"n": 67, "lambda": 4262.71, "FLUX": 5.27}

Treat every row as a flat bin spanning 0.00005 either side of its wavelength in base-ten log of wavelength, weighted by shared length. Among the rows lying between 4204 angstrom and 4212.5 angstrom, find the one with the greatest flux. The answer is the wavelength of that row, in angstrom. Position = 4211.97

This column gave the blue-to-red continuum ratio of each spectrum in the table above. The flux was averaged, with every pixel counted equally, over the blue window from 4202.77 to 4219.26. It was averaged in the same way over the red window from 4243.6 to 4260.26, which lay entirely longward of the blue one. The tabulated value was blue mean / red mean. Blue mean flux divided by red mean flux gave 1.01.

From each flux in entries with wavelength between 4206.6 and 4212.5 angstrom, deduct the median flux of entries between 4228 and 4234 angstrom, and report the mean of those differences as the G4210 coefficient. -0.01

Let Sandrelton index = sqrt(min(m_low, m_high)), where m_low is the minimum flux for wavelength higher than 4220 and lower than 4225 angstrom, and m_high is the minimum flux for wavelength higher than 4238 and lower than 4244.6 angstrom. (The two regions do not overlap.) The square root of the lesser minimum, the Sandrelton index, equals 2.07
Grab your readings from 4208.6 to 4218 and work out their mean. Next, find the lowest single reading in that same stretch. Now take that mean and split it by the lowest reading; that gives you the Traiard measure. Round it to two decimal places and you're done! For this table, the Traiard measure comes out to 1.10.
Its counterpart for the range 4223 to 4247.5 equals 1.13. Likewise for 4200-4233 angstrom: 1.18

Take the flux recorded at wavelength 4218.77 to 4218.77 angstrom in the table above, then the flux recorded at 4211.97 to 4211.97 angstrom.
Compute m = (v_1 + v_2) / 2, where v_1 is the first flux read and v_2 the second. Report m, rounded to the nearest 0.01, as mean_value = 5.35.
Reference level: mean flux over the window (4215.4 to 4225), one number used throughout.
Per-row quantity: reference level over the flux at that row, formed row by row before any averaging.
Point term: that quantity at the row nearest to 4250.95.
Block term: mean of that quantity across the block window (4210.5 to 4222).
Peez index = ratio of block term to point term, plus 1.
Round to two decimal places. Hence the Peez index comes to 2.01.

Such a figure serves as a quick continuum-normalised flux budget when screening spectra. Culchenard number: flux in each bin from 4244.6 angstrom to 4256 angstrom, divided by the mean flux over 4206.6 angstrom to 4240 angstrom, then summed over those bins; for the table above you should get 12.3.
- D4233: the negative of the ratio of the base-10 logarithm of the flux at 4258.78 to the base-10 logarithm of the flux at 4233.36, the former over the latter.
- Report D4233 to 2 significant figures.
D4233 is -0.98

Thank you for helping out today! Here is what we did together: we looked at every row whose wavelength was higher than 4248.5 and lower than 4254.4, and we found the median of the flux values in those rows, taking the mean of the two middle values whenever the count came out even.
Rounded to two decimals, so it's 4.98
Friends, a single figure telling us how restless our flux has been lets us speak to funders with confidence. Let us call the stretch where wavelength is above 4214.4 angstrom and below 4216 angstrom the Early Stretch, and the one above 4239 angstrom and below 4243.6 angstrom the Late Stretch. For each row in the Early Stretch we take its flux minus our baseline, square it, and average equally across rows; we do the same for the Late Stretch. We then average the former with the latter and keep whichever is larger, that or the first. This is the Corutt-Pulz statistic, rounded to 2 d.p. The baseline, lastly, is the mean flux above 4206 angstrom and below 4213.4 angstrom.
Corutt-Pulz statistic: 0.18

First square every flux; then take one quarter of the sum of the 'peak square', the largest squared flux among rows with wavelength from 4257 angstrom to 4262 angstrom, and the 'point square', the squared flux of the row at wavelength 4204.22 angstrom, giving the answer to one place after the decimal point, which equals 12.6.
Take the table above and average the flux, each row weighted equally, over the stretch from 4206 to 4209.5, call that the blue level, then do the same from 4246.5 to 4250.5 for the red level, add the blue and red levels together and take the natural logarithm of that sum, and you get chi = 2.29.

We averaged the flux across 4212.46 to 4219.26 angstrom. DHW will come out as 5.18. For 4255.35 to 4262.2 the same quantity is 5.03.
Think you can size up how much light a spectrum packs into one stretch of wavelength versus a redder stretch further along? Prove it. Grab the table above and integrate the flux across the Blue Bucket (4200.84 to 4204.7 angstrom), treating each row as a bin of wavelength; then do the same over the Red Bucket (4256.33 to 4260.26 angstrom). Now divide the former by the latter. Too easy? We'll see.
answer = 0.99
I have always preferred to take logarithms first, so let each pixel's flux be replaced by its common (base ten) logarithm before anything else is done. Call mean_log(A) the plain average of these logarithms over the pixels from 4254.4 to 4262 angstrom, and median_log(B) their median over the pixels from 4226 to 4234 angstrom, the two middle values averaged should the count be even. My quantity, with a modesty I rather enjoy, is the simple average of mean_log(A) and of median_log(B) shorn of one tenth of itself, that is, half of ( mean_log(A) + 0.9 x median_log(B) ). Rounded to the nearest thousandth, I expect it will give 0.666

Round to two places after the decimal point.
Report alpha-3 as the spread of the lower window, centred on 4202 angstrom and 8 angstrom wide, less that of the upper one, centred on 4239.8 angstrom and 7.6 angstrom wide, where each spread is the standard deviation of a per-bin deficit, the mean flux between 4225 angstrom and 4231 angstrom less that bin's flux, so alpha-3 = -0.03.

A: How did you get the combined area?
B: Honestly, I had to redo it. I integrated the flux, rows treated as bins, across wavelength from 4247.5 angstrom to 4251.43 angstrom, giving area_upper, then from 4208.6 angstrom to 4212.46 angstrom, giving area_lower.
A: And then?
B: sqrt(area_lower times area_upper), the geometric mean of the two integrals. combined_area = 19.5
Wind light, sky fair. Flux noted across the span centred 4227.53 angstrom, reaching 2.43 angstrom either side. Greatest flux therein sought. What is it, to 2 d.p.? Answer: 5.16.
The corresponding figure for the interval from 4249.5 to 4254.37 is 5.22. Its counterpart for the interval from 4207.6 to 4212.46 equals 5.57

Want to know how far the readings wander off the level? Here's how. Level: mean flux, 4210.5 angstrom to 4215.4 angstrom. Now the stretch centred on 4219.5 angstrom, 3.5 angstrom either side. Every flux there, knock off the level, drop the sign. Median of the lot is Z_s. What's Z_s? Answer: 0.17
